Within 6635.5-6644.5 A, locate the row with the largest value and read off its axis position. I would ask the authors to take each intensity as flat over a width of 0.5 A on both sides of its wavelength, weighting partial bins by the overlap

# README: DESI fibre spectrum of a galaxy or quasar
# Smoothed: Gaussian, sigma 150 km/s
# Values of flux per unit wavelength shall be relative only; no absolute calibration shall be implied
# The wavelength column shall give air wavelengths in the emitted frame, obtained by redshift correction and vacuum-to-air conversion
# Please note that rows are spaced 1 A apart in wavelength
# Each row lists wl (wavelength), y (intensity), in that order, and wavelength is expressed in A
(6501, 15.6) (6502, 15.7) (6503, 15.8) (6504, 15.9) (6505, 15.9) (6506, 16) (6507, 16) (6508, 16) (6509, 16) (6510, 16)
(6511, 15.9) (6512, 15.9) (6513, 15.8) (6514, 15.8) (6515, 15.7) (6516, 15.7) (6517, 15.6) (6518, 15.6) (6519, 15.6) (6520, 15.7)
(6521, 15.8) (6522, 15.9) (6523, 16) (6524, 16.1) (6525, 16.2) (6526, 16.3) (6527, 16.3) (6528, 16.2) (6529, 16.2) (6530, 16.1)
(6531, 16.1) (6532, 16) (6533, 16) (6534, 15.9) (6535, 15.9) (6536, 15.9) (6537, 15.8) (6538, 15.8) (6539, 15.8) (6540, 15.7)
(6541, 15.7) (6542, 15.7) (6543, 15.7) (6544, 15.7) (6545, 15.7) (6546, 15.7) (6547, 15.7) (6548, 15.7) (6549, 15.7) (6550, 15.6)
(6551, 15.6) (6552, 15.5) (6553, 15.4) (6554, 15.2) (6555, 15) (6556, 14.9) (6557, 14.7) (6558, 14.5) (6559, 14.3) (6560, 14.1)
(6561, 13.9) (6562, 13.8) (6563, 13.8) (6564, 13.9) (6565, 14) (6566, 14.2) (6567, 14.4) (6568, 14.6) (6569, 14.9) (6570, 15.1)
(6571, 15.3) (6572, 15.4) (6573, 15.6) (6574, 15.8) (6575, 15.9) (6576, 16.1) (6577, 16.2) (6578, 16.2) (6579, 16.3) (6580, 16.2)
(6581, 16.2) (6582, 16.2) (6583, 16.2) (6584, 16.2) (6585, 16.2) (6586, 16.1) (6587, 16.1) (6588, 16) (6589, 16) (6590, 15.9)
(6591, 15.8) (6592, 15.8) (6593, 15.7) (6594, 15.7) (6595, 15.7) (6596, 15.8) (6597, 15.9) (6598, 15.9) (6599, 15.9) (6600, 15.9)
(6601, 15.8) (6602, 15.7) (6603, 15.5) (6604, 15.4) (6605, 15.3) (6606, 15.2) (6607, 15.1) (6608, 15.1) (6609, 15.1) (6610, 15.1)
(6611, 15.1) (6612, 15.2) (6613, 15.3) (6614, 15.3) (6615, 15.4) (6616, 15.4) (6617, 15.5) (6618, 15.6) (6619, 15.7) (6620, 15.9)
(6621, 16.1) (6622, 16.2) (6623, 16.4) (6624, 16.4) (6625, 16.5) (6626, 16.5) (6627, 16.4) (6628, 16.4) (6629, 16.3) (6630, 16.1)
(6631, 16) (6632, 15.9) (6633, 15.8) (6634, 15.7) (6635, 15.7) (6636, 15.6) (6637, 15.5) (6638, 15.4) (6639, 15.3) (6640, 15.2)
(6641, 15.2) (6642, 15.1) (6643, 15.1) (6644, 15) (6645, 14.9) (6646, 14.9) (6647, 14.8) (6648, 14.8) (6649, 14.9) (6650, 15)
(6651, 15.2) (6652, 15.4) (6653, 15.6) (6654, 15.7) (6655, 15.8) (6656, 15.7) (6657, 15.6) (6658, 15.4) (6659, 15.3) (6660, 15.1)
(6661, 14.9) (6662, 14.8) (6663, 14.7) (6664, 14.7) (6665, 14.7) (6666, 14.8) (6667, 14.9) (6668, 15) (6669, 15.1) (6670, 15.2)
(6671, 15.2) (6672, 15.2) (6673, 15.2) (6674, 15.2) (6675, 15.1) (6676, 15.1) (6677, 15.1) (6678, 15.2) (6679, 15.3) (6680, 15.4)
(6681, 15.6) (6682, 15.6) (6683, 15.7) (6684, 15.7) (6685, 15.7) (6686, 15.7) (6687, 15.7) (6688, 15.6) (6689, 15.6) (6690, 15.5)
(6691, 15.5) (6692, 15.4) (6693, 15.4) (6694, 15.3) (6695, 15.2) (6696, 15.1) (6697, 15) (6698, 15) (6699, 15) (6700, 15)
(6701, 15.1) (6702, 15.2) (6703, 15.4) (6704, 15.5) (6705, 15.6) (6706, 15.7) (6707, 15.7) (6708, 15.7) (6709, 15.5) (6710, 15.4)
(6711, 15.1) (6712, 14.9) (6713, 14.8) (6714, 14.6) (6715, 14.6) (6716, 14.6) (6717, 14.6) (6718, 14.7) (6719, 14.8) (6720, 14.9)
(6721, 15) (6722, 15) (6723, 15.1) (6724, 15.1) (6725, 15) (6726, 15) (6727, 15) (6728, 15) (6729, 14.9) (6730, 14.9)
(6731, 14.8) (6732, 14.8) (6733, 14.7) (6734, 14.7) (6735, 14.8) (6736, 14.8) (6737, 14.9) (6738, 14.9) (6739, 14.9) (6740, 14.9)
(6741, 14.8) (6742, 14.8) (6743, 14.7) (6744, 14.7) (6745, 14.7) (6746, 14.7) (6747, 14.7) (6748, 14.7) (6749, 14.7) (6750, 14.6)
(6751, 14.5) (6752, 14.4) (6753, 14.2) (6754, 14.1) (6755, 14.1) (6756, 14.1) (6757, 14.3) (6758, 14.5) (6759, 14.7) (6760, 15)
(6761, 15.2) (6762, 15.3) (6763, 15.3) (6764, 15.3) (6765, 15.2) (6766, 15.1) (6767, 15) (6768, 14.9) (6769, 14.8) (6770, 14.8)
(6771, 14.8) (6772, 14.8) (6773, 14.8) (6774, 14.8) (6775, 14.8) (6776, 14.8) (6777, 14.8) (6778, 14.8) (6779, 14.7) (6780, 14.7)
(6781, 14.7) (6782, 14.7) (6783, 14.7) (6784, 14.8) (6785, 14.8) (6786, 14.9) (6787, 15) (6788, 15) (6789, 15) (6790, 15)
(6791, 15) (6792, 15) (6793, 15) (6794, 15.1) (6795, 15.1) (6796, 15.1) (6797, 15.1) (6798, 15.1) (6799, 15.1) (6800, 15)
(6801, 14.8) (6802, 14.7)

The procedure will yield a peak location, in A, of 6636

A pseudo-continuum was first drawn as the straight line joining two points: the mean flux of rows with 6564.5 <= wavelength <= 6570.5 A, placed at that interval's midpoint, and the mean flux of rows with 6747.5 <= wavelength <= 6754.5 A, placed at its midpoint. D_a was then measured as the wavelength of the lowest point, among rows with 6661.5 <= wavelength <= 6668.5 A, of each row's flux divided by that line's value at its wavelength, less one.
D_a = 6663 A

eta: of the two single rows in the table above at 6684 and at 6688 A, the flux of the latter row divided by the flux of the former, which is 0.994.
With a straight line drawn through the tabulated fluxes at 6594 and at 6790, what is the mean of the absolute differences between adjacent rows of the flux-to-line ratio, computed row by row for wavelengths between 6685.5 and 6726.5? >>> 0.0051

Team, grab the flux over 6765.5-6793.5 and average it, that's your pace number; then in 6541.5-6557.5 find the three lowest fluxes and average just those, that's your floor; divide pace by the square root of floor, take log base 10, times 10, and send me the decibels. 5.86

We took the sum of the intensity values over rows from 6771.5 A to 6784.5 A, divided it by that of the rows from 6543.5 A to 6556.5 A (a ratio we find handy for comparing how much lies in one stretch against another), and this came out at 0.953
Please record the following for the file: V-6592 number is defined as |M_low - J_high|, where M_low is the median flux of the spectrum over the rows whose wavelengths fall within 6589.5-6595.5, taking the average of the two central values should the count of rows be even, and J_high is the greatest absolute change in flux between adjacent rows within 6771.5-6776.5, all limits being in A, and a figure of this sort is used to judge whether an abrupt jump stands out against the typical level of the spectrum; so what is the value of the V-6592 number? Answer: 15.75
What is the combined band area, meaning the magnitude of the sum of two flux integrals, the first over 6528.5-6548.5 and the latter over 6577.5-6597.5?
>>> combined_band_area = 637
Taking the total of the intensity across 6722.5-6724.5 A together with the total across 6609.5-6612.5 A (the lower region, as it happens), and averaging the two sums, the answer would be 38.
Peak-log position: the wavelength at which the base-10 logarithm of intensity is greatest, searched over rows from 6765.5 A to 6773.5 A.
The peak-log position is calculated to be 6766 A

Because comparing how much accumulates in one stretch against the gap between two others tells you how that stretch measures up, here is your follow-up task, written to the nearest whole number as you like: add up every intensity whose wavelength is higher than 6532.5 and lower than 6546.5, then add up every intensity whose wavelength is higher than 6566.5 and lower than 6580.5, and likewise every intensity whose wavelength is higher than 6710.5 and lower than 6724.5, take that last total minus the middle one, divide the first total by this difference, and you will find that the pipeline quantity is -22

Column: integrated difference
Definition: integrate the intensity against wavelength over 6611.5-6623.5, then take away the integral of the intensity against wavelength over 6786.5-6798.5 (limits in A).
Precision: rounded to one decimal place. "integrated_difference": 7.5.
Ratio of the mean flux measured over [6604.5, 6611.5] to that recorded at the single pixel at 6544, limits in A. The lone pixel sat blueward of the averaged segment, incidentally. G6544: 0.96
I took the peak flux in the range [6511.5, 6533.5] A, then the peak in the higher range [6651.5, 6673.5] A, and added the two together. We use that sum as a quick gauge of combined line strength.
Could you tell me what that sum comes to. 32.1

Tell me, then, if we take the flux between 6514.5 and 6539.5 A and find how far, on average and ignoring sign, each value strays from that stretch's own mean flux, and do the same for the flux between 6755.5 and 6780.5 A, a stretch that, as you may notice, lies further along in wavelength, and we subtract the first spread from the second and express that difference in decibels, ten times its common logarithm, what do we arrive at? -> -16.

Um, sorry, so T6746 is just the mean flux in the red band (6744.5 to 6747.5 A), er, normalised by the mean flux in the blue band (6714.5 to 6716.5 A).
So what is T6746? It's 1.01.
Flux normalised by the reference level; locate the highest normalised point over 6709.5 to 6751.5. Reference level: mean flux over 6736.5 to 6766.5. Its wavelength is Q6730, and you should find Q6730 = 6710 A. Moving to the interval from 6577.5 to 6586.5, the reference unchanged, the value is 6579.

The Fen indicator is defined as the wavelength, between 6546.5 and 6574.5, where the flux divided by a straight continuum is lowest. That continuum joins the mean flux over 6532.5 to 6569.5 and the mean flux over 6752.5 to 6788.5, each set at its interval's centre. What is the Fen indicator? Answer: 6562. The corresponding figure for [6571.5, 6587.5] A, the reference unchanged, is 6572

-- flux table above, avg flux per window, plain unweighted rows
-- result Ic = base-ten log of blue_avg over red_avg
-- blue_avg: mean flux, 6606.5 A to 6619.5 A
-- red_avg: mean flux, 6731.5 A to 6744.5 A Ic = 0.014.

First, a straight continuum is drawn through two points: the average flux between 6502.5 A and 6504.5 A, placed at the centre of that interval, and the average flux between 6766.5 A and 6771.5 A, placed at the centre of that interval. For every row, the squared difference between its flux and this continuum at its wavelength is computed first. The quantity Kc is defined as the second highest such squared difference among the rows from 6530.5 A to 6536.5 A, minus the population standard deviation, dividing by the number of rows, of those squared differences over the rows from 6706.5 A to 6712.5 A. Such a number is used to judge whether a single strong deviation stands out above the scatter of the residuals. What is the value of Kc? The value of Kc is -0.1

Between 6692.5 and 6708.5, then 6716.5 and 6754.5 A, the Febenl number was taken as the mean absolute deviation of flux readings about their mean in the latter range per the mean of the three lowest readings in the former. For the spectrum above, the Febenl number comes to 0.0106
